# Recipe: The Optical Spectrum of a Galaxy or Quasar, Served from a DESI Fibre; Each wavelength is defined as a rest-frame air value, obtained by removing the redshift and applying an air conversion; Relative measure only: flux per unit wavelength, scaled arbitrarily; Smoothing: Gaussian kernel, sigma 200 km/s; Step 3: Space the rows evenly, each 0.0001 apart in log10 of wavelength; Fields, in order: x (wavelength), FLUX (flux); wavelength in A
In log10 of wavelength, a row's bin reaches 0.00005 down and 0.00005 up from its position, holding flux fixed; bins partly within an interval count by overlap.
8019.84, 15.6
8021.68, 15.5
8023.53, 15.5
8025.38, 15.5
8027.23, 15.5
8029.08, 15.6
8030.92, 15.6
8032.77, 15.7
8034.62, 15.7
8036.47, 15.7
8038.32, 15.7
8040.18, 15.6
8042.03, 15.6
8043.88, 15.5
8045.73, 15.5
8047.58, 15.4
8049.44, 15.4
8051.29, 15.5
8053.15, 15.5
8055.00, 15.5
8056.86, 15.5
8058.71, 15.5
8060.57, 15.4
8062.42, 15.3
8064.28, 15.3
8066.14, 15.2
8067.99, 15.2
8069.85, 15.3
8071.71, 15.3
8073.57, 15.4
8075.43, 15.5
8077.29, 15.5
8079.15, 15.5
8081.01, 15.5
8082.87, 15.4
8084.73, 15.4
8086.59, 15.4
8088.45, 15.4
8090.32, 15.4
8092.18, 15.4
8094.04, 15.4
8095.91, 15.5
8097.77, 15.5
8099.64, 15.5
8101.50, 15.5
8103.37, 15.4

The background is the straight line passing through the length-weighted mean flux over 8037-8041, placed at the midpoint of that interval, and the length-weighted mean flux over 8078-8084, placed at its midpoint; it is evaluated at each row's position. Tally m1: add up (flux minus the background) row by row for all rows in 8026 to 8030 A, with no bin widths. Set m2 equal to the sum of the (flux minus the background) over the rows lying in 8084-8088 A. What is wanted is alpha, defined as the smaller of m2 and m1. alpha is -0.23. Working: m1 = -0.23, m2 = -0.11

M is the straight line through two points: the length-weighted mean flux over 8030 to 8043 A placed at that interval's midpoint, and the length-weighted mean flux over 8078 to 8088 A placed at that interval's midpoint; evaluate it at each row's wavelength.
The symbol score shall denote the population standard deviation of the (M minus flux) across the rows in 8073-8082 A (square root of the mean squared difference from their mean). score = 0.049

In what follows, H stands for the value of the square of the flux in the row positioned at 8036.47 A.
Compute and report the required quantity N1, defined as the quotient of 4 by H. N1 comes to 0.0162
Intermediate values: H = 246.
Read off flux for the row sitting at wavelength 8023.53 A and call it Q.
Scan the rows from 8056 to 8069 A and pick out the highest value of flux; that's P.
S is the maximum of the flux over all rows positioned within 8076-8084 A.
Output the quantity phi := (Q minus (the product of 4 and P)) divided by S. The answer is -3.00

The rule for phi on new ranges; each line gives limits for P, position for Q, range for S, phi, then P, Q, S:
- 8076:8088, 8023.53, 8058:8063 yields -3.00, 15.5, 15.5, 15.5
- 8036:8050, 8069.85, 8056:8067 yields -3.06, 15.7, 15.3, 15.5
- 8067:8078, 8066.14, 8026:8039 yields -2.98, 15.5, 15.2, 15.7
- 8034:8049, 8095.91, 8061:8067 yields -3.09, 15.7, 15.5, 15.3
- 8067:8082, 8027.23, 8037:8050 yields -2.96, 15.5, 15.5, 15.7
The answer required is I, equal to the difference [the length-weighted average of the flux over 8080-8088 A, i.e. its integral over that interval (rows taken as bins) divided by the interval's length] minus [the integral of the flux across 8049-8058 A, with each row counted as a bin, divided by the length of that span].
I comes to -0.05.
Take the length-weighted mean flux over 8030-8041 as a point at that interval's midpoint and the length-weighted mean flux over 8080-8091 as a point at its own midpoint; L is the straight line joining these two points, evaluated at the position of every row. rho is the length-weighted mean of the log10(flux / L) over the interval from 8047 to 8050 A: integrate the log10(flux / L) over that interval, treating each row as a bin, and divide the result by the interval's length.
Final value -0.006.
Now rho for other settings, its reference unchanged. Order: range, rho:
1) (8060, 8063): -0.005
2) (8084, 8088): 0.000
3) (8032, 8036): 0.001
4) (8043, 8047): -0.003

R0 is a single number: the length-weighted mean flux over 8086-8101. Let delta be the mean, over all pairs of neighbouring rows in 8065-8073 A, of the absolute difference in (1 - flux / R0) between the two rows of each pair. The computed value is 0.0022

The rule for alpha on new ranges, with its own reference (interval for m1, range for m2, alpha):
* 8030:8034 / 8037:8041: 0.00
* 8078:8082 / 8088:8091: -0.09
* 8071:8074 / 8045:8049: -0.31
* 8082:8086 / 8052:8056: -0.14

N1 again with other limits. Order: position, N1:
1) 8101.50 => 0.0166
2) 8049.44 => 0.0169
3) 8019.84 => 0.0164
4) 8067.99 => 0.0173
